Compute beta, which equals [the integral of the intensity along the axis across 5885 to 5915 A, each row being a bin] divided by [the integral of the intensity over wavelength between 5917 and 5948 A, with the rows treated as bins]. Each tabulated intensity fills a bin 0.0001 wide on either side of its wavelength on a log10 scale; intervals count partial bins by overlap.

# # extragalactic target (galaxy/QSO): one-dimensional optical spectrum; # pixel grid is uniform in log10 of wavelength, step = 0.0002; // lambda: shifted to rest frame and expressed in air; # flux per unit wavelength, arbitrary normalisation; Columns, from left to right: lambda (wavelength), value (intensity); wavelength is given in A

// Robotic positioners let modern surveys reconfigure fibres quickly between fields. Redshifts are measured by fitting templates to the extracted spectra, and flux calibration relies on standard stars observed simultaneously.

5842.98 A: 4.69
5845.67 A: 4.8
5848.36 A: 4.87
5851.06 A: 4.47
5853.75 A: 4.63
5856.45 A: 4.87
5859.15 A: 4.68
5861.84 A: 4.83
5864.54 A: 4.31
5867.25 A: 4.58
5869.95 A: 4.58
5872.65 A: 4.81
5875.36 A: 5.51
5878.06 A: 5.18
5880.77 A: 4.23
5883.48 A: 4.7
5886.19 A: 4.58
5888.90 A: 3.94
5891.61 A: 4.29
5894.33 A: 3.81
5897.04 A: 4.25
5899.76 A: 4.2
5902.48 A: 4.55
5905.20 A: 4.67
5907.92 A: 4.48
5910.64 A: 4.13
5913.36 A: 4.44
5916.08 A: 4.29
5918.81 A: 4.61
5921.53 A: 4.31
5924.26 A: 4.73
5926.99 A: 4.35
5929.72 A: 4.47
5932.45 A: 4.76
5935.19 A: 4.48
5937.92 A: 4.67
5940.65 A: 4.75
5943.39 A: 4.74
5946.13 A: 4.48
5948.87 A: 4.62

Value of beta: 0.91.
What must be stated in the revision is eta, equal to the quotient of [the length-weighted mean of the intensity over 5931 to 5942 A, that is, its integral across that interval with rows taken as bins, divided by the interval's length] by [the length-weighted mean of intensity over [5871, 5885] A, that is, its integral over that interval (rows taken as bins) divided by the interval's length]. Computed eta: 0.96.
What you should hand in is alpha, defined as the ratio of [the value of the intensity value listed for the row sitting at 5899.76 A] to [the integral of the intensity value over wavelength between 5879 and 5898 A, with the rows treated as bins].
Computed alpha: 0.052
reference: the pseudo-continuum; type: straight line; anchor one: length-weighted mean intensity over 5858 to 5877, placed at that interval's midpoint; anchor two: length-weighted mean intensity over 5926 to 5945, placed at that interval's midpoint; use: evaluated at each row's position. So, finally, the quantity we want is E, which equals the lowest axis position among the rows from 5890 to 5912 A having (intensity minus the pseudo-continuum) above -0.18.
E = 5902.48 A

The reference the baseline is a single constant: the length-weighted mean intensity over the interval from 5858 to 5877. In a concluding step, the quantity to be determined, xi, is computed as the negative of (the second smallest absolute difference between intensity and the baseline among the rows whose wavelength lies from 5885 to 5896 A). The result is -0.48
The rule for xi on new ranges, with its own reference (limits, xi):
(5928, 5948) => -0.02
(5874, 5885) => -0.41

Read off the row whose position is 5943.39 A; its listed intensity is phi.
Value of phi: 4.74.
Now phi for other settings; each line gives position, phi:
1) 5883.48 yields 4.7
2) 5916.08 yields 4.29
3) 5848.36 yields 4.87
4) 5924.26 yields 4.73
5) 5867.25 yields 4.58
